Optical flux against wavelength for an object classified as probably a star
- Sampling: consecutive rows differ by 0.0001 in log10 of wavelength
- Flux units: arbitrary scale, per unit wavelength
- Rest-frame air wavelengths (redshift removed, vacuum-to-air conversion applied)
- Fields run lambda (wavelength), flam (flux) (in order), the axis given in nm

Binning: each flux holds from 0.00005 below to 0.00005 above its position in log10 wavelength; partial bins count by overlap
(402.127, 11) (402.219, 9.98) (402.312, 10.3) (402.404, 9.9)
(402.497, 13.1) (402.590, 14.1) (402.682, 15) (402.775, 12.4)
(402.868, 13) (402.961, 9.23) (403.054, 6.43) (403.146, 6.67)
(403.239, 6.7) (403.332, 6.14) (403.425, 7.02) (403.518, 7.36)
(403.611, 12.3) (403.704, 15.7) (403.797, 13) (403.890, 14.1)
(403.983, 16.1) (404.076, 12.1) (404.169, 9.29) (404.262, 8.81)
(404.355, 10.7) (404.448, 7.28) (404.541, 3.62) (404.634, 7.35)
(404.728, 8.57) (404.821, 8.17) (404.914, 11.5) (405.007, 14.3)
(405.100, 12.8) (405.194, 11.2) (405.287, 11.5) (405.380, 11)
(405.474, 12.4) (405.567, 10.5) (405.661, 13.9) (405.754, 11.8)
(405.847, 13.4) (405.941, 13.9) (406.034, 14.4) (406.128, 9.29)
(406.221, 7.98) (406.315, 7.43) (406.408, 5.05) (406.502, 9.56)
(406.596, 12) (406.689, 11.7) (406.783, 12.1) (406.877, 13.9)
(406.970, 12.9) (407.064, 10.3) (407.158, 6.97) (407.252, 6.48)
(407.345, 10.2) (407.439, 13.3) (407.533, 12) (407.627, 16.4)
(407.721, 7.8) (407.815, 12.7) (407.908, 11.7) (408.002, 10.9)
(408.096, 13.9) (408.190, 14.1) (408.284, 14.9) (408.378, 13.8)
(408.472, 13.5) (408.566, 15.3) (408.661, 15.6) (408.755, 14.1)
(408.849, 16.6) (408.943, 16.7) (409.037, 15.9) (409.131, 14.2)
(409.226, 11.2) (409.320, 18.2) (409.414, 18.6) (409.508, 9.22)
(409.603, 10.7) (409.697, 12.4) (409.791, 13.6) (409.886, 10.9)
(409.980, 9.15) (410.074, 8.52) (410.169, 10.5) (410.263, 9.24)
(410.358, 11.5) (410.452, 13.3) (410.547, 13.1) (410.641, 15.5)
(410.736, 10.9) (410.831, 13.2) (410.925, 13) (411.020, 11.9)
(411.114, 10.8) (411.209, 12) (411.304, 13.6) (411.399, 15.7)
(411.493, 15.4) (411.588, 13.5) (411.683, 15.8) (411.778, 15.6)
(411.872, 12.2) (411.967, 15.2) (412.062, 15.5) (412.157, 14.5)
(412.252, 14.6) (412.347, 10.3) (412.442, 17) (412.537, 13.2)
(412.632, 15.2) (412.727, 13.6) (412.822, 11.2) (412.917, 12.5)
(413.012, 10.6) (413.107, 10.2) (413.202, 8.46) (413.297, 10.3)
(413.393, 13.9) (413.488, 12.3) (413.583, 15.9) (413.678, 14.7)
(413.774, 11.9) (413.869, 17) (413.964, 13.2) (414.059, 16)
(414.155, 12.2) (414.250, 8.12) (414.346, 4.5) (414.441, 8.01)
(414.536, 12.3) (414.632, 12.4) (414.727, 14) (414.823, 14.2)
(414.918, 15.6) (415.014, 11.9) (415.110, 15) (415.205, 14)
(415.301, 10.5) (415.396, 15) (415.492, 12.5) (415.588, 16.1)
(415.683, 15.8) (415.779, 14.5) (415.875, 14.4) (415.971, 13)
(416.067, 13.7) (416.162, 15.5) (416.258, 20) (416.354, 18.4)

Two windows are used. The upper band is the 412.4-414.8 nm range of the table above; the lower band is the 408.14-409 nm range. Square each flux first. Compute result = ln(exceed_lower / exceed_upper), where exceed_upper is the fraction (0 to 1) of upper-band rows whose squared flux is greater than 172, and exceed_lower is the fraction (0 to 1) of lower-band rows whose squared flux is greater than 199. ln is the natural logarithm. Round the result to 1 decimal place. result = 0.2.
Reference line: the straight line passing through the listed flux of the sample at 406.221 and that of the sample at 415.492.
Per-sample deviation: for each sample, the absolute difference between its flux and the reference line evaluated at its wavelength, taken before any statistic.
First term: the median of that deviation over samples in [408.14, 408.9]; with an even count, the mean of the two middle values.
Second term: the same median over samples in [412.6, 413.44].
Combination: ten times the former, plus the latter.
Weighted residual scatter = 57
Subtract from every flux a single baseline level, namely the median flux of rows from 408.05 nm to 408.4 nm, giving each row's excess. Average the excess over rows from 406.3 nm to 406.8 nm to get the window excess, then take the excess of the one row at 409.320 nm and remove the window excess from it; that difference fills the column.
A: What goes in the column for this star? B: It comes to 8.6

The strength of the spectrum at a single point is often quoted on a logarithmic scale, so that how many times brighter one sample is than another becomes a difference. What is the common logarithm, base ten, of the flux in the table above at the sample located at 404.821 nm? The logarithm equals 0.91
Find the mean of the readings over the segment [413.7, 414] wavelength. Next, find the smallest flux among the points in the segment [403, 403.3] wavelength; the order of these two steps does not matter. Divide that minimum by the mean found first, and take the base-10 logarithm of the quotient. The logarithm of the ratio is -0.34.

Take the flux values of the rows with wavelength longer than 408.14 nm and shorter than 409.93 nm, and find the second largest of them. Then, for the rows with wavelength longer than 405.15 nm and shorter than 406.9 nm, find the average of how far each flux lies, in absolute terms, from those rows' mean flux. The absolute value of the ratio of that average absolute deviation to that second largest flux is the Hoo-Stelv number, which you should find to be 0.102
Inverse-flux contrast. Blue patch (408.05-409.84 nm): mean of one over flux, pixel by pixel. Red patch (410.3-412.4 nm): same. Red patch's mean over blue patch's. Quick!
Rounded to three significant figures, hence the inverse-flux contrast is 1.05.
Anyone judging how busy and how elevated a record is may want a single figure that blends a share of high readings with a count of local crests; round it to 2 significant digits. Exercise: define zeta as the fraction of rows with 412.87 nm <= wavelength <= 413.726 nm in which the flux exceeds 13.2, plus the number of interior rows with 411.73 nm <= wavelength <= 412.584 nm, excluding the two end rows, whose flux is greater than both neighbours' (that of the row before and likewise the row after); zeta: 3.3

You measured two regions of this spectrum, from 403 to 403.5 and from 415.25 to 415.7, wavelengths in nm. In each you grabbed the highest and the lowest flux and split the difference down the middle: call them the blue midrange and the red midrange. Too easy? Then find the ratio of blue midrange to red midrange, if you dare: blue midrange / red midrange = 0.49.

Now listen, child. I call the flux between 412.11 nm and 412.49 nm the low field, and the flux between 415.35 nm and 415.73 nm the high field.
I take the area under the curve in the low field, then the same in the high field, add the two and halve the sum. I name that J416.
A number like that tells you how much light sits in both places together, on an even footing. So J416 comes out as 5.5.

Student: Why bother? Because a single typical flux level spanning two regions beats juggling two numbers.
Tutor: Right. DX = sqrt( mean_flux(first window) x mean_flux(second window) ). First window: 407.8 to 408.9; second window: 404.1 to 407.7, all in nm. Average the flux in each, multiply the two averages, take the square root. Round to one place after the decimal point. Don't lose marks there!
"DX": 12.2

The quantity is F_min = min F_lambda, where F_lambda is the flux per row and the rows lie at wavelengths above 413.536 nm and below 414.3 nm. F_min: 8.12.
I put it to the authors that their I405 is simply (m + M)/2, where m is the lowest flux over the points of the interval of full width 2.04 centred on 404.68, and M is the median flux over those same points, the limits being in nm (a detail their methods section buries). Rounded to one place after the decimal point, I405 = 7.5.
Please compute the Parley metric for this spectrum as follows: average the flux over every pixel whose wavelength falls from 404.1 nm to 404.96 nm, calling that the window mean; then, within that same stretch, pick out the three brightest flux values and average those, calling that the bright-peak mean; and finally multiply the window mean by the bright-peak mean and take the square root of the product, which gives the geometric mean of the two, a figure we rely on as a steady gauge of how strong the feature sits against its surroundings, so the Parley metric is 9.4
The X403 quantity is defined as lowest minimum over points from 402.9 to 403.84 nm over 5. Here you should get 1.2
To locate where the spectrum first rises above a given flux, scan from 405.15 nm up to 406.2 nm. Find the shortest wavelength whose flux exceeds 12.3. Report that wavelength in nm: 405.474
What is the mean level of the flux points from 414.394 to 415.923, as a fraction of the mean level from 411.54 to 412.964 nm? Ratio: 0.97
